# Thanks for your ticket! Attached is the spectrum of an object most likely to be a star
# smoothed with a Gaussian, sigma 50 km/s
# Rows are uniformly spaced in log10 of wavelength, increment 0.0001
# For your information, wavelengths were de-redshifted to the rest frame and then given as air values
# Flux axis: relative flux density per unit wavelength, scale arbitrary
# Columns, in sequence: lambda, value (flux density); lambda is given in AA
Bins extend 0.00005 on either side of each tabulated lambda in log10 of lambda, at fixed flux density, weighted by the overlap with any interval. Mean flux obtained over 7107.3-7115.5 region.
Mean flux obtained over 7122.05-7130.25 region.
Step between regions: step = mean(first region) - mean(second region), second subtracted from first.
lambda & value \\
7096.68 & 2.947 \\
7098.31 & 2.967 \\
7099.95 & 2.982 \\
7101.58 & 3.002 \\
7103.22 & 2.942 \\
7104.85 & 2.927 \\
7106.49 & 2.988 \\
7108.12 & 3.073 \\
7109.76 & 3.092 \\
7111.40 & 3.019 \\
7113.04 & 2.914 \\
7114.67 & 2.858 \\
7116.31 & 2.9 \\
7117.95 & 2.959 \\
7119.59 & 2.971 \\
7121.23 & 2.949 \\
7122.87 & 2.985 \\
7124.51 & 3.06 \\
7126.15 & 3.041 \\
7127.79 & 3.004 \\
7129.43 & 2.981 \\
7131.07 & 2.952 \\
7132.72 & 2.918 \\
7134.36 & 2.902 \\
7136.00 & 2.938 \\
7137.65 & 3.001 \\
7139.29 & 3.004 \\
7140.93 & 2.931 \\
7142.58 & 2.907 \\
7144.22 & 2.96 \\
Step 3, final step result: -0.023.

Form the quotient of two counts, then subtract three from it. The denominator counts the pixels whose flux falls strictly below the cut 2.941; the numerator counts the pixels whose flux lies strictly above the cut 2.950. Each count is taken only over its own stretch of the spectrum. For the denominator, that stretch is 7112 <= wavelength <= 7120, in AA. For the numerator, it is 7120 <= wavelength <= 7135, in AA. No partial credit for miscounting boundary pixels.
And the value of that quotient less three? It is -1.0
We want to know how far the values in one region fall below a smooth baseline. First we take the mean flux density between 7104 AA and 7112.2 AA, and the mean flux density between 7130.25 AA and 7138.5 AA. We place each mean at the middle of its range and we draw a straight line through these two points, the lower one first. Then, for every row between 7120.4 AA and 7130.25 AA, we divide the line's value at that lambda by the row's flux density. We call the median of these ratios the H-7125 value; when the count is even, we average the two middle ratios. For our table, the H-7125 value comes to 0.99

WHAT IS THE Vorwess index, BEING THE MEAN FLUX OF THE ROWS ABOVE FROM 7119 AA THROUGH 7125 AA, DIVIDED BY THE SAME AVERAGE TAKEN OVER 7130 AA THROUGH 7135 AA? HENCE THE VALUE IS 1.02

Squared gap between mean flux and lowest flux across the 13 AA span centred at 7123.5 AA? 0.0020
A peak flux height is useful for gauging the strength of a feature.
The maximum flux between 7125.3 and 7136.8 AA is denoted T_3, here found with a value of 3.041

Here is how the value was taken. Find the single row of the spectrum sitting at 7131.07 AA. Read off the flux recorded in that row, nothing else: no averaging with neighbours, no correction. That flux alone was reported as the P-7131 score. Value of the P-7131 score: 2.952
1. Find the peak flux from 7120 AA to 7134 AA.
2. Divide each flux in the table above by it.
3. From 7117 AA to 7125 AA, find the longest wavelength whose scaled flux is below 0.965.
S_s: 7121.23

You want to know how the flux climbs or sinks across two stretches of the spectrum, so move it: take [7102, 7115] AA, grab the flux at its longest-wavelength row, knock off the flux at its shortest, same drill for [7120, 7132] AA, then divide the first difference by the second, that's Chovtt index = -28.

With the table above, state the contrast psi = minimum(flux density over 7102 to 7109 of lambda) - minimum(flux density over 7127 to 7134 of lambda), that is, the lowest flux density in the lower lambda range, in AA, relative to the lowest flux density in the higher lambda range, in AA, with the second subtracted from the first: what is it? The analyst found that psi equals 0.01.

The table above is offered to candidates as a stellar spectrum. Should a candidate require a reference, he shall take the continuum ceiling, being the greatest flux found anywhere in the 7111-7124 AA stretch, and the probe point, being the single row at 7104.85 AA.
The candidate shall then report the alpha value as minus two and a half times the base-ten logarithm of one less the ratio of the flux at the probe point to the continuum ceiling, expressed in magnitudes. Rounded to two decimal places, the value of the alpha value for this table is 3.79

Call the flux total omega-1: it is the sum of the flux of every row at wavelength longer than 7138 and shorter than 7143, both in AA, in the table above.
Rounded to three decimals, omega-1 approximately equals 8.842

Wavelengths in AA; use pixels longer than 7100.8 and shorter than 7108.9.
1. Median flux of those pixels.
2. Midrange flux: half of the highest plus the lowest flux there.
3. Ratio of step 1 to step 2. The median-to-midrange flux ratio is 0.996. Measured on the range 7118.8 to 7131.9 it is 0.993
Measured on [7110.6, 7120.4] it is 0.999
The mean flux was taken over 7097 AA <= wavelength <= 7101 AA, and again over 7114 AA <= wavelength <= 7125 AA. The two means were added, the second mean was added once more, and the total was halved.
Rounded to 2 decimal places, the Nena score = 4.44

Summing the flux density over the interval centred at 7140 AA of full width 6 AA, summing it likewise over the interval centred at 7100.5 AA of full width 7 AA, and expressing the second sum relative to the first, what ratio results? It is 1.00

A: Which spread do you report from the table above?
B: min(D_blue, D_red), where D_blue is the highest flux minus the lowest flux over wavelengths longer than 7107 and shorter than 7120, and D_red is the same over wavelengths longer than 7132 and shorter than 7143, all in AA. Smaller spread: 0.102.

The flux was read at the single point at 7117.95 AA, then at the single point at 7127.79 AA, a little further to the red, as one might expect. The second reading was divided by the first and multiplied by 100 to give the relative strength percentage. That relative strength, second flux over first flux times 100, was 102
